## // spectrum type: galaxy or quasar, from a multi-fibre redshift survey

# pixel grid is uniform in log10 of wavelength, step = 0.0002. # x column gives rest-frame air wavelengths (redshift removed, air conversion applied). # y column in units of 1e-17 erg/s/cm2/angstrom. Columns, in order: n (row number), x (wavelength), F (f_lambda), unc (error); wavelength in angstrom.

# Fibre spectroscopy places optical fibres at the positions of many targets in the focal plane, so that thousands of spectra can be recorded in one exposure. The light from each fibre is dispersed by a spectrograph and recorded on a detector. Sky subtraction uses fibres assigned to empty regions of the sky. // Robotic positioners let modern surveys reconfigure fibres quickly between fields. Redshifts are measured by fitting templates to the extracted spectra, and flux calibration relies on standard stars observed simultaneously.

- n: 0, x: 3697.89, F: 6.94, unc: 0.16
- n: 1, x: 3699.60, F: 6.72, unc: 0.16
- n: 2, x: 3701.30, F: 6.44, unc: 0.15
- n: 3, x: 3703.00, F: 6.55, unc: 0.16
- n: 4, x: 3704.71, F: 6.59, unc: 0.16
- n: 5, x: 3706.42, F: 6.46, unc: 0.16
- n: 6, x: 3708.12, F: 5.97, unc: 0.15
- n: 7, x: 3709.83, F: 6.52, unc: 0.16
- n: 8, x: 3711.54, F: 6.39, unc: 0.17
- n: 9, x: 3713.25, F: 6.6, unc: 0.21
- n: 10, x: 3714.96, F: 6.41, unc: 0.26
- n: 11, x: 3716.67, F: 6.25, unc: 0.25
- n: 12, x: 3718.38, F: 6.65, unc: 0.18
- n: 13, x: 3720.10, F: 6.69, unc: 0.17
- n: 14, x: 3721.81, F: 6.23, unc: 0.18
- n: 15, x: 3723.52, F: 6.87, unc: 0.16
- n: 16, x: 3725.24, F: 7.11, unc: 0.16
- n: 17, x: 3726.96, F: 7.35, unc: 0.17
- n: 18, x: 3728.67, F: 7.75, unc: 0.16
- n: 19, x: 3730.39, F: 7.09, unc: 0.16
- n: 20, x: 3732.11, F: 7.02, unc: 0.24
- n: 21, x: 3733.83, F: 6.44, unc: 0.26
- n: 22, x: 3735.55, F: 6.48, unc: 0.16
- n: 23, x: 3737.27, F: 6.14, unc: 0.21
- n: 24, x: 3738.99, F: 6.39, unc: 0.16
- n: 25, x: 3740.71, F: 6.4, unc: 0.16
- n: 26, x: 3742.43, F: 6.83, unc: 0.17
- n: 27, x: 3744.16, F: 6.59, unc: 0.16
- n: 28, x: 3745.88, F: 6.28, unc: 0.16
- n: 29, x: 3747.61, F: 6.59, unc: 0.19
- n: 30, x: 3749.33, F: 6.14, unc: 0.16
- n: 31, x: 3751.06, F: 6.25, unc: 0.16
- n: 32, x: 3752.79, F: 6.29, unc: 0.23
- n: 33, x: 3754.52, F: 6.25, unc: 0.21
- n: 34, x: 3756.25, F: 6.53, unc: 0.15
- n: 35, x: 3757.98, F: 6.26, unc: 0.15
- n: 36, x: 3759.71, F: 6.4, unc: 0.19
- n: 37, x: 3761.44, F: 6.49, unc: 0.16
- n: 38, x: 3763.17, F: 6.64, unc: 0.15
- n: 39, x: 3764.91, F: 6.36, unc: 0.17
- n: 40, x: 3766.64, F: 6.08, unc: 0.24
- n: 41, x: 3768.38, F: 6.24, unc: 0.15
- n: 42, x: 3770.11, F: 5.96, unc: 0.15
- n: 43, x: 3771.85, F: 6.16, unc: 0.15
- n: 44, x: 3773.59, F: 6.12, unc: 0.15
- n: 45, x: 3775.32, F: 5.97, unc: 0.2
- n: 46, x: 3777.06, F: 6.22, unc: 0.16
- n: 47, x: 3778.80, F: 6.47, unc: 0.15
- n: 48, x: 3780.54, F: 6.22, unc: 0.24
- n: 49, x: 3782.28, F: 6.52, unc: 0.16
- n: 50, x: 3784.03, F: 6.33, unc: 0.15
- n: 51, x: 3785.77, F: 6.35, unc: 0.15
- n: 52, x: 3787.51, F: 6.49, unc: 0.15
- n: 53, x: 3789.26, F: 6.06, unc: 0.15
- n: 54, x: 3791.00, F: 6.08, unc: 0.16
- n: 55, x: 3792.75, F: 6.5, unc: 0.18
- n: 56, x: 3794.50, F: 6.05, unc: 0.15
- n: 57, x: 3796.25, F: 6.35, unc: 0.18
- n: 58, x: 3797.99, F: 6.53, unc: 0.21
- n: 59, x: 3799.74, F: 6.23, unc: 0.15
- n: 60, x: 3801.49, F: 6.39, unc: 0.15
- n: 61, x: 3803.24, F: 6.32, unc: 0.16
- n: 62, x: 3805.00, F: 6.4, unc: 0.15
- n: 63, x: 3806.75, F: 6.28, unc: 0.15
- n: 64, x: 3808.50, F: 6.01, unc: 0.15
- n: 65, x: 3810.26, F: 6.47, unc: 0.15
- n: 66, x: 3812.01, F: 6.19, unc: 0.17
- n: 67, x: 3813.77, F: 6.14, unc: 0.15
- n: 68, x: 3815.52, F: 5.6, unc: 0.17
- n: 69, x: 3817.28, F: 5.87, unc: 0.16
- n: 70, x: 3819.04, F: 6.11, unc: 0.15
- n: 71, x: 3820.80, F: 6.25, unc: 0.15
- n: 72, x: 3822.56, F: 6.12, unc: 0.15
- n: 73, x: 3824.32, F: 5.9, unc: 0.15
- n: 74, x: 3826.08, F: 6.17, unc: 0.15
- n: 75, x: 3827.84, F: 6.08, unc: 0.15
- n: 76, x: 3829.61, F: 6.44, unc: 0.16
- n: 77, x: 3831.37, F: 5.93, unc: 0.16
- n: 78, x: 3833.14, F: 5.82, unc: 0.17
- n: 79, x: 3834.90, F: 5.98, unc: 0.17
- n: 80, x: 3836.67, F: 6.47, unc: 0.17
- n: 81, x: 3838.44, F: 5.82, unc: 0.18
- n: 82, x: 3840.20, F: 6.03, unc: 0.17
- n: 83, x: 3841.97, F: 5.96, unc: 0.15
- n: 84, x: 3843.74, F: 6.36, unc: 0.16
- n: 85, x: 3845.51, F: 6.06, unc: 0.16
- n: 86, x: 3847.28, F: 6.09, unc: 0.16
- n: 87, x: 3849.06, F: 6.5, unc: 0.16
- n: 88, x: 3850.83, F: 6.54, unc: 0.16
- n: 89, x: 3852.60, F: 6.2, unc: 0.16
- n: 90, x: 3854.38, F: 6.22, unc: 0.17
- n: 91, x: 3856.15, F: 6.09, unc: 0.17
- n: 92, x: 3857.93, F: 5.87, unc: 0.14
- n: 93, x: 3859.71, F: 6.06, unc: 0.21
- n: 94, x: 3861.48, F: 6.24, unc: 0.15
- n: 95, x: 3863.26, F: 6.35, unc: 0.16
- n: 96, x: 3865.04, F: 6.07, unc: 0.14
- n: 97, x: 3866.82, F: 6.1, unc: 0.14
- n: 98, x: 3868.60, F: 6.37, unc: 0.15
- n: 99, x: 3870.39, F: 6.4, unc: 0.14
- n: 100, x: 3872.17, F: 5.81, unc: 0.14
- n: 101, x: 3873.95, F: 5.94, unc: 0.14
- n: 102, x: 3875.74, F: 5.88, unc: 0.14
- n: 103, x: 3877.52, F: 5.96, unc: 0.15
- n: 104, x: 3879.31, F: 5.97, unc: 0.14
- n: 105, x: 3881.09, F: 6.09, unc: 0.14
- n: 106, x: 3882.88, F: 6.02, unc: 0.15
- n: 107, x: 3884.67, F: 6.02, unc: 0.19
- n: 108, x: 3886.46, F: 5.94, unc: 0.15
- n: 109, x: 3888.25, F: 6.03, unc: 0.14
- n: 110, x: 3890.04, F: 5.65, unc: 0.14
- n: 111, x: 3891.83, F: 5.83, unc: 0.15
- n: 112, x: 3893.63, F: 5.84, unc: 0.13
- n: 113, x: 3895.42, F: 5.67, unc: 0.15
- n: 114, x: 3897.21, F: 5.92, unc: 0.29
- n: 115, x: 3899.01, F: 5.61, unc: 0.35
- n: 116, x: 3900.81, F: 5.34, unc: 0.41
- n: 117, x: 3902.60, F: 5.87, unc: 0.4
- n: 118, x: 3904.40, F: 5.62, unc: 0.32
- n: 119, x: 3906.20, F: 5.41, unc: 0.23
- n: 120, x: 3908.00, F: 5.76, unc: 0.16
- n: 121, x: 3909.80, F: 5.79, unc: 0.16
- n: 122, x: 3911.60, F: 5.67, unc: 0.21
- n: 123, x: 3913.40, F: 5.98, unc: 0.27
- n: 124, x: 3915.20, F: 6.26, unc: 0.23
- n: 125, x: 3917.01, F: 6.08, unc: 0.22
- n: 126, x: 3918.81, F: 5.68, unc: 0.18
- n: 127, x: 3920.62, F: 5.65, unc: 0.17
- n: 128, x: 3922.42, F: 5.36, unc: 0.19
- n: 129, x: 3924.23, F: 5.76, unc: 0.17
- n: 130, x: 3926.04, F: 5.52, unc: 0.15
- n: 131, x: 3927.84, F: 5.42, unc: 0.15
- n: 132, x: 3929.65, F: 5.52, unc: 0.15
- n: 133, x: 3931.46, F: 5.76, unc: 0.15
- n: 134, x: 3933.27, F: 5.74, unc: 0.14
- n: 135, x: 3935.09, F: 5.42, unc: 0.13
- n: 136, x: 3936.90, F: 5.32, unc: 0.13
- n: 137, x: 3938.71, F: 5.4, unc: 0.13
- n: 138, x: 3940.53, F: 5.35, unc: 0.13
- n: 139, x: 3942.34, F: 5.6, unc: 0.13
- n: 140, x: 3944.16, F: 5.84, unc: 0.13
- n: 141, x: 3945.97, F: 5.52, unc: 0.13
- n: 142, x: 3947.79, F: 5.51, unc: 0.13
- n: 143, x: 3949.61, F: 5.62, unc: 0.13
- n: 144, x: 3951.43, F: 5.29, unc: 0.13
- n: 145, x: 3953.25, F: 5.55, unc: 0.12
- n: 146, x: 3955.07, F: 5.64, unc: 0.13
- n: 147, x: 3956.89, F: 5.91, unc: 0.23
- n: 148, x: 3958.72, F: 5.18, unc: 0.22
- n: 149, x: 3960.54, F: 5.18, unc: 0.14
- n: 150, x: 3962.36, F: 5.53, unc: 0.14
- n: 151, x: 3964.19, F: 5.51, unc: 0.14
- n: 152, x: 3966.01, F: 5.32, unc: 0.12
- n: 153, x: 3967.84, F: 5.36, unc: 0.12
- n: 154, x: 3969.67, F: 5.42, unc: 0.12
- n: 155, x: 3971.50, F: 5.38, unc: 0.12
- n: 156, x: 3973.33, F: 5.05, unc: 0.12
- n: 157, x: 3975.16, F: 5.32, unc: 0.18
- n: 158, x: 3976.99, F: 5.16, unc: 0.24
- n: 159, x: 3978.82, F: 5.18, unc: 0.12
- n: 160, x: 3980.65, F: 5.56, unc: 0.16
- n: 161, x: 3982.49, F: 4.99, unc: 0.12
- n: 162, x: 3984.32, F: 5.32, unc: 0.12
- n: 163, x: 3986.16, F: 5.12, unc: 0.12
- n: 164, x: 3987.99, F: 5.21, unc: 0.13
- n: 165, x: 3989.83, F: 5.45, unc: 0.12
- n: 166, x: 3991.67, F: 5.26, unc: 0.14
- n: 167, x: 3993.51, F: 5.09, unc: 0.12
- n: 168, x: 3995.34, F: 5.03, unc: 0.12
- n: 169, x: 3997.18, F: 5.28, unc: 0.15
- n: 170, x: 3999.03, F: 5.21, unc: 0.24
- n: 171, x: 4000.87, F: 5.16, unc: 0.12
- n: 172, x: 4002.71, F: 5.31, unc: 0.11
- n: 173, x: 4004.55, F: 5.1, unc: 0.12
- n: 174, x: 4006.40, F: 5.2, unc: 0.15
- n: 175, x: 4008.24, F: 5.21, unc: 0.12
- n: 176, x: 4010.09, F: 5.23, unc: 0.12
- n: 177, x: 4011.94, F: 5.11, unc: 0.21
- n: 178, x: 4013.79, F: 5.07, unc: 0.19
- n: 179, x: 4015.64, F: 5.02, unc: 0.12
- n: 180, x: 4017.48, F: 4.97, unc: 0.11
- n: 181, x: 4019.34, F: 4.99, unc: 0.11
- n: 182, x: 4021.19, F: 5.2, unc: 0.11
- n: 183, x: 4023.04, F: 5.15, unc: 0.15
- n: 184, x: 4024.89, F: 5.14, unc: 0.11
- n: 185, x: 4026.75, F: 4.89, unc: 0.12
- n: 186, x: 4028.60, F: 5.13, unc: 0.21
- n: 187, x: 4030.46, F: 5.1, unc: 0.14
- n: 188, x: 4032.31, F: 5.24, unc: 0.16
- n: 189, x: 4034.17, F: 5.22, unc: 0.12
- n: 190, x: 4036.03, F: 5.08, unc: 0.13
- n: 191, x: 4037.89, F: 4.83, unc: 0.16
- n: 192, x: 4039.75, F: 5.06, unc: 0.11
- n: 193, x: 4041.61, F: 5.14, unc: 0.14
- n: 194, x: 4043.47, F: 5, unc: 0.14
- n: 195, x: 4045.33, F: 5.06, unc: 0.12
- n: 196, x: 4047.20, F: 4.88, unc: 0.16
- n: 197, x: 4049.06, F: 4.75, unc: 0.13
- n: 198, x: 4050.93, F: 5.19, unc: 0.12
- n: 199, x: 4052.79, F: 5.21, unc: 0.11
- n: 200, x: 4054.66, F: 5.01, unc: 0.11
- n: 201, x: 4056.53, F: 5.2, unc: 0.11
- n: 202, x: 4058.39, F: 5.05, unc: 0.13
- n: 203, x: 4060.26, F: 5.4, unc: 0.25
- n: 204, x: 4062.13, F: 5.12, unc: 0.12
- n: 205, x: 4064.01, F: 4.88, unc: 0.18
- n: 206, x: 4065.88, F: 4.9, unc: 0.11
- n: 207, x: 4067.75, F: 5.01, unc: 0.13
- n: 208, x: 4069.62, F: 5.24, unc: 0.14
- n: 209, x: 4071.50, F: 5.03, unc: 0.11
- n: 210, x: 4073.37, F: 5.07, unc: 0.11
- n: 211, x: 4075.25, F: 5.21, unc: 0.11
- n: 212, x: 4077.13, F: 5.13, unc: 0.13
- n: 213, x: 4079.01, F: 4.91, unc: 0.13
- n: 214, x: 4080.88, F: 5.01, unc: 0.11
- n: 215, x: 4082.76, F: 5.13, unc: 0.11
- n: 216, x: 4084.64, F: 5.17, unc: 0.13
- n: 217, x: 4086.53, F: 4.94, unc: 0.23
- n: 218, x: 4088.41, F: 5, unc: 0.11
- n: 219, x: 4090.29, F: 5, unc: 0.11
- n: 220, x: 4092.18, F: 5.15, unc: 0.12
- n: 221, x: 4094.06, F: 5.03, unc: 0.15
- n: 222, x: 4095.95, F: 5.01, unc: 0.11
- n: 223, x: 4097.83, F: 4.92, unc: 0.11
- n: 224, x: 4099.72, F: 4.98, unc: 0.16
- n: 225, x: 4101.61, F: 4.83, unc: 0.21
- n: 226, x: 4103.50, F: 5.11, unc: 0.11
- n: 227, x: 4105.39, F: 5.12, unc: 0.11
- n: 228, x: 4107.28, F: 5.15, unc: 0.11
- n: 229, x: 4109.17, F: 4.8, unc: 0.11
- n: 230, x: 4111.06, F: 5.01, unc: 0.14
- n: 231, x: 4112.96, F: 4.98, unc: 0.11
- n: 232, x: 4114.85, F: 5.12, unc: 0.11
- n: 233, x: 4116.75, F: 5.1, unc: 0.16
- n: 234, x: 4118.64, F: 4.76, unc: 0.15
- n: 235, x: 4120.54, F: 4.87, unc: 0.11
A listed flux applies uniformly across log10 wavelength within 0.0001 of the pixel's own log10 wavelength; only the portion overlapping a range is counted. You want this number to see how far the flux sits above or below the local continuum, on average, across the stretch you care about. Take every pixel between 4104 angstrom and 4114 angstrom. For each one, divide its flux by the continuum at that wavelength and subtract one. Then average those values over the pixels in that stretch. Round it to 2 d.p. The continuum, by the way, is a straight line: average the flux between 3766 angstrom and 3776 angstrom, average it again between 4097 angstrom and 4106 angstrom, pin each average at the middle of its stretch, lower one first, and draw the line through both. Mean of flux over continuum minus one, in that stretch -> 0.01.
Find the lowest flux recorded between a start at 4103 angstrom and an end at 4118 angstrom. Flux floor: 4.8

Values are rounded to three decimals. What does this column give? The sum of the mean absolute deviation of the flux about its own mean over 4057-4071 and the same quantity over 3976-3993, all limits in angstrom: 0.275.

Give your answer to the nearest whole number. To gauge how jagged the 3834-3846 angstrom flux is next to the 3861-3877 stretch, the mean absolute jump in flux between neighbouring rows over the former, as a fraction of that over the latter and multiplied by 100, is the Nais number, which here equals 188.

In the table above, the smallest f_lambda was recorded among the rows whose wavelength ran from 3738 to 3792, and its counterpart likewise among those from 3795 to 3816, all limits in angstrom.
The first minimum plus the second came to 11.6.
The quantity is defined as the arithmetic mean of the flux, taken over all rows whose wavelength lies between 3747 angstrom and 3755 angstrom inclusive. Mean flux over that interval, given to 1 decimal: 6.3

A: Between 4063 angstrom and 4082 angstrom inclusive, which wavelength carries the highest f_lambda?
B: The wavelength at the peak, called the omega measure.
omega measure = 4069.62 angstrom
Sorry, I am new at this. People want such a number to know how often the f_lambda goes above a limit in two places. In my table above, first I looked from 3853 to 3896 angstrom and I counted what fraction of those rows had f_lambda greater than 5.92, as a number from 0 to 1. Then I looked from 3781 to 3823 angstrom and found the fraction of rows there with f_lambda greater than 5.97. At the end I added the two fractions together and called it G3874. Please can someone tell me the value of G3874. 1.6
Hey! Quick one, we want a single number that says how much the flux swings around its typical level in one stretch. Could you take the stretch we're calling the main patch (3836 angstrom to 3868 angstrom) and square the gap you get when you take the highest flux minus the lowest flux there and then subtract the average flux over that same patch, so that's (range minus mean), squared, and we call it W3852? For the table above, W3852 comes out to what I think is 30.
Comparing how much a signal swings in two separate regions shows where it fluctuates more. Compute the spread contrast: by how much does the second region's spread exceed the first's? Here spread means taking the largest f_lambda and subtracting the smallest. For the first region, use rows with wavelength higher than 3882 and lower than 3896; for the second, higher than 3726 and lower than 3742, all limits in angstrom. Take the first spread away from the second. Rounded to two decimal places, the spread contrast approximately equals 1.23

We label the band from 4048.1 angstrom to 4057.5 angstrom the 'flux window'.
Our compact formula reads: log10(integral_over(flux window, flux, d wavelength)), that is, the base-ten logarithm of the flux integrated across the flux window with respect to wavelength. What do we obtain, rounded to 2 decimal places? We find 1.68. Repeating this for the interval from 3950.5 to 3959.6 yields 1.70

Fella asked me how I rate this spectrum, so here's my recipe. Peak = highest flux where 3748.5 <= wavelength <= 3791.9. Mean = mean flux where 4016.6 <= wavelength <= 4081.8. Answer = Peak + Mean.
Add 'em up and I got 11.7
